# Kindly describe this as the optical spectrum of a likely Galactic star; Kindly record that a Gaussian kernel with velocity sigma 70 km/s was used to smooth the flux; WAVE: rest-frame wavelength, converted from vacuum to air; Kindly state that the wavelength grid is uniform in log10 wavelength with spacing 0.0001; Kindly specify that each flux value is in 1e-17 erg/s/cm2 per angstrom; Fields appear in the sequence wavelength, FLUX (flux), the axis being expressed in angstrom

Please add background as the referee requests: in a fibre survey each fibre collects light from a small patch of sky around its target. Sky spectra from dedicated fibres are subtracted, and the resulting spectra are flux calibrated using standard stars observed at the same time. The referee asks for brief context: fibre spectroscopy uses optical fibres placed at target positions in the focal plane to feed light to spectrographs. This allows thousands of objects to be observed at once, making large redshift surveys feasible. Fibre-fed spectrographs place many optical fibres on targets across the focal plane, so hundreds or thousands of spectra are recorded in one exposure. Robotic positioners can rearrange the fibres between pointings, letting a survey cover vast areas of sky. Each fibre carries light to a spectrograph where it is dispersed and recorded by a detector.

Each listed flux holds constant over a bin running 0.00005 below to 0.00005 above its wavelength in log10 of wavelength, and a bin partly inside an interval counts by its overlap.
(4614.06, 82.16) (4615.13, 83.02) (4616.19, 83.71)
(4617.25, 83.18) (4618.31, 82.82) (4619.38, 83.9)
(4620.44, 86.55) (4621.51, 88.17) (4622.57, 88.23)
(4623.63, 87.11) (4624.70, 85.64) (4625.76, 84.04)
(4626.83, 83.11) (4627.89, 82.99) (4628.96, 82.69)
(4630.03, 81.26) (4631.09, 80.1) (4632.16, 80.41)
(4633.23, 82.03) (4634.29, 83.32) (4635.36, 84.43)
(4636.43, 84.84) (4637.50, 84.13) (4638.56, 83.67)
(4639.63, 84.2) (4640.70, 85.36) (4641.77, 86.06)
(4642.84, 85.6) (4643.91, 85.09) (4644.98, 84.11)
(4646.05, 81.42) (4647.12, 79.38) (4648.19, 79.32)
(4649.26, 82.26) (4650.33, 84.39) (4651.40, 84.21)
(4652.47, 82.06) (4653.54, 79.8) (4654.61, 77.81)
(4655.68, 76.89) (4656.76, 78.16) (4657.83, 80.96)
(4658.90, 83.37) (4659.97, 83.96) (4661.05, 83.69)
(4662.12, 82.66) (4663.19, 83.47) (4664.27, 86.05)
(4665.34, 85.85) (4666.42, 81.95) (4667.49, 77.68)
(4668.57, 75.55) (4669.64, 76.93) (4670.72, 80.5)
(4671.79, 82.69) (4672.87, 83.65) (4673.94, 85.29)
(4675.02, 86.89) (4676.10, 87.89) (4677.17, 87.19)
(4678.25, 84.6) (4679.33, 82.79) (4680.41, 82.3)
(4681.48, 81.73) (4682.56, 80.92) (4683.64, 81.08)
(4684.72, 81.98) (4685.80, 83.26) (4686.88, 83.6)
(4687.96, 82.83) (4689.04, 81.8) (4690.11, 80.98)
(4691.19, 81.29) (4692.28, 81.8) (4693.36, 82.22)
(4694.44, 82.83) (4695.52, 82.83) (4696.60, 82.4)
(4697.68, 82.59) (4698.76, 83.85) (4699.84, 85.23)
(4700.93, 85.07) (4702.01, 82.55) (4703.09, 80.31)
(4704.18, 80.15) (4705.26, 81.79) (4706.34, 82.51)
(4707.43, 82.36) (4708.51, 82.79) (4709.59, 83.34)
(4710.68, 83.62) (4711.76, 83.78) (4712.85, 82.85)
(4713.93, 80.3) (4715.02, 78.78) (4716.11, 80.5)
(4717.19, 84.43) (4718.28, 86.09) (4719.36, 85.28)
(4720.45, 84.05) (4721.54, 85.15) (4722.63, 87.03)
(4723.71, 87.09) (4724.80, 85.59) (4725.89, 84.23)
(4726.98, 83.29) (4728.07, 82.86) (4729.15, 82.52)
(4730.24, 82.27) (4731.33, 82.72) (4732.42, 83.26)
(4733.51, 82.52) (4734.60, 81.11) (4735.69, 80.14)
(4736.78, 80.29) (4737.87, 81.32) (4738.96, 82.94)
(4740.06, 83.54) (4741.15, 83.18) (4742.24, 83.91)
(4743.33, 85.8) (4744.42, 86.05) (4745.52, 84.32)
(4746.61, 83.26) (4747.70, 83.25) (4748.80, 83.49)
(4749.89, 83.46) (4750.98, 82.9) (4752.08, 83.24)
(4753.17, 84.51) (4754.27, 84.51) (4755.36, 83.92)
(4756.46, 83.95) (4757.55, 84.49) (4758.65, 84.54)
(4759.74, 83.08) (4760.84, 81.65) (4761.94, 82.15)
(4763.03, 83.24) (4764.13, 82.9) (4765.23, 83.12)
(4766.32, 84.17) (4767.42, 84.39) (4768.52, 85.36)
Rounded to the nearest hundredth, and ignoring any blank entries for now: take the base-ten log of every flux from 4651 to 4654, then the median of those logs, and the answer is 1.91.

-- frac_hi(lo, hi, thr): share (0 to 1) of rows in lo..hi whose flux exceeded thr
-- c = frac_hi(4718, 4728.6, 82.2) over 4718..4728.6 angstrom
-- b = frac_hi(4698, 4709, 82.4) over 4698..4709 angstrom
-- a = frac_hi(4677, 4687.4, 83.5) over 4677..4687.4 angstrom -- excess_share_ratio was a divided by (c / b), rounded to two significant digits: 0.18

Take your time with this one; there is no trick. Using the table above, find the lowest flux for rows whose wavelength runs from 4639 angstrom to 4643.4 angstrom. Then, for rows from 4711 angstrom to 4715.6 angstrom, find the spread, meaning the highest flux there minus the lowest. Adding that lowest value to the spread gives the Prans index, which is 89.2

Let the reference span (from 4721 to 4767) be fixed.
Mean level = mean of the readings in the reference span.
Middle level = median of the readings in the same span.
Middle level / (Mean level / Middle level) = 83.0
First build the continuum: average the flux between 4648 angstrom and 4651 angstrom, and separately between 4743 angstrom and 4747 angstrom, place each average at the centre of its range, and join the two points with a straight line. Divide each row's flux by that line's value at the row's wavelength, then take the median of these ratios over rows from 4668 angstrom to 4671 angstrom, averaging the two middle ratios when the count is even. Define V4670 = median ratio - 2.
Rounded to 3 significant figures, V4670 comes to -1.07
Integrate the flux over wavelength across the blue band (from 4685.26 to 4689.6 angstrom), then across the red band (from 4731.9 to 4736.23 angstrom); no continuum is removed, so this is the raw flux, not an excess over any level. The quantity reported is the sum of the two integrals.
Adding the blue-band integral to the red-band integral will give 714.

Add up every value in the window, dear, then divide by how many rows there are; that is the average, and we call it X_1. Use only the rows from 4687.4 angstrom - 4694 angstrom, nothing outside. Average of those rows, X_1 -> 81.8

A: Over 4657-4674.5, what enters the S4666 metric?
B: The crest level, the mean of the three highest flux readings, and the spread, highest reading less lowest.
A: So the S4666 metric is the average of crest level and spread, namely 48.1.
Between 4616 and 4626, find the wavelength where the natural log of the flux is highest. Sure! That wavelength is 4622.57 angstrom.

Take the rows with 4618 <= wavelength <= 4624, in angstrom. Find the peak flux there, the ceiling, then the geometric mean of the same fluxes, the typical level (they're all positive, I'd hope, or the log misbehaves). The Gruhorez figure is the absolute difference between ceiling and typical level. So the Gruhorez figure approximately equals 2.1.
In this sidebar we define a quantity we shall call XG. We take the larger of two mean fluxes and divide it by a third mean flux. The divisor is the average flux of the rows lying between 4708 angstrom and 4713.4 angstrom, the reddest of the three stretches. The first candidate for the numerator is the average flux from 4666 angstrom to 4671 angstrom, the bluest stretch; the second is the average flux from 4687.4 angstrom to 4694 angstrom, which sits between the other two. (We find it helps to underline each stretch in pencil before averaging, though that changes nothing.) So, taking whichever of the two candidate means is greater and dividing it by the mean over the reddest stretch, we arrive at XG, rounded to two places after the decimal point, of 0.98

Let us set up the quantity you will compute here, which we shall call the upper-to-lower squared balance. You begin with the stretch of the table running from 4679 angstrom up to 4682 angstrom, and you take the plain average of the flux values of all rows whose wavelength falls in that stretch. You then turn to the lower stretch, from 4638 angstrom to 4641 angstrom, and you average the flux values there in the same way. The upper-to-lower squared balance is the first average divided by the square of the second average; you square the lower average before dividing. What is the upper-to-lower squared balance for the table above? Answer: 0.0115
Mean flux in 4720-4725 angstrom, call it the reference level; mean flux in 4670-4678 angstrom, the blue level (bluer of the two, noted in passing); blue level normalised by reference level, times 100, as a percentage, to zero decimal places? 99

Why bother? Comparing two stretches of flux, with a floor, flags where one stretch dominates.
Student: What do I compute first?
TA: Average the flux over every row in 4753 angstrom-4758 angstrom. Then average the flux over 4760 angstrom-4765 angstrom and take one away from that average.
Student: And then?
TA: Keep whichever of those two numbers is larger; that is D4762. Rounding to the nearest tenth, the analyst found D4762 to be 84.3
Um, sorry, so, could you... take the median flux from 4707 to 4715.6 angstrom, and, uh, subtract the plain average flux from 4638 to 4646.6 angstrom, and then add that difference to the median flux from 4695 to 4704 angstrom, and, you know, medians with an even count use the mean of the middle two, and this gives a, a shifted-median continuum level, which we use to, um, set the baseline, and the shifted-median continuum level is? 81.1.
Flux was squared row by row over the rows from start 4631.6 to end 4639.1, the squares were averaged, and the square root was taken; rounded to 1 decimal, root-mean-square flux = 83.3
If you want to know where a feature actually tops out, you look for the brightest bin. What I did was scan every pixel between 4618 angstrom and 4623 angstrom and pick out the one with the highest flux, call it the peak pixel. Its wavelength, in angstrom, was 4622.57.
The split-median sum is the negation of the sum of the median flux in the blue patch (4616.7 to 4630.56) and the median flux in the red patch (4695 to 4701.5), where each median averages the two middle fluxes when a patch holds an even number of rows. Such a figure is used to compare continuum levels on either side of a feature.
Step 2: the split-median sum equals -167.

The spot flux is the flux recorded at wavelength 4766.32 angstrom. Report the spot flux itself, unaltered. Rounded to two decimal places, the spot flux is 84.17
